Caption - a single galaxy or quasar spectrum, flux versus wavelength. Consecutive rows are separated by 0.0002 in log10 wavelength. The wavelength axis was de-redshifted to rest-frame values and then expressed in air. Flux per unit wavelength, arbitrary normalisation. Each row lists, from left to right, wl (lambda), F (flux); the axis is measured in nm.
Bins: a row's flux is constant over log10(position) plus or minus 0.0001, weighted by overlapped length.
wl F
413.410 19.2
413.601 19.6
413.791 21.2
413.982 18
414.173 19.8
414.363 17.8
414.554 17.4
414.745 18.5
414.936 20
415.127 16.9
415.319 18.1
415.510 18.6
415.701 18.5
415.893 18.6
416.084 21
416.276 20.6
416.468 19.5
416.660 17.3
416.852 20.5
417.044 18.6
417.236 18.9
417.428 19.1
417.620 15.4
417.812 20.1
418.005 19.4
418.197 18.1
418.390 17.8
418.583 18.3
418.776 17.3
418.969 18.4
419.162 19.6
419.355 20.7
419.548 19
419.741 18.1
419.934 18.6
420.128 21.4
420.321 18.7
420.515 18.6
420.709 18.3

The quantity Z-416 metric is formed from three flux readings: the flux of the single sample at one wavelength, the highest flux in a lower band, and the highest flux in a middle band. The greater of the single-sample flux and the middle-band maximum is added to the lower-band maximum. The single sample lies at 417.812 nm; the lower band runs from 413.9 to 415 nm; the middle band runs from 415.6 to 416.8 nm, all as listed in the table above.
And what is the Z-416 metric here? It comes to 41.0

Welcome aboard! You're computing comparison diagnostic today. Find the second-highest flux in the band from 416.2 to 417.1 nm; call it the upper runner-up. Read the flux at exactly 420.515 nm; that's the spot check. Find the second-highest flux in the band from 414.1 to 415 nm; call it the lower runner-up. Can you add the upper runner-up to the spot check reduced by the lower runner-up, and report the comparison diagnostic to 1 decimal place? 19.3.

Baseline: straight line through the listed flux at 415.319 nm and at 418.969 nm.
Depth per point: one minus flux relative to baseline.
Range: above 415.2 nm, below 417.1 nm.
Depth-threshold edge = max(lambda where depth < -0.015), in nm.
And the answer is 417.044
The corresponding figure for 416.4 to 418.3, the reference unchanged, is 418.005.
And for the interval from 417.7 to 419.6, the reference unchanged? 419.548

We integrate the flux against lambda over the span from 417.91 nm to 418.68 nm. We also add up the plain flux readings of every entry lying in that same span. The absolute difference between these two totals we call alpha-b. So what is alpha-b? 59.4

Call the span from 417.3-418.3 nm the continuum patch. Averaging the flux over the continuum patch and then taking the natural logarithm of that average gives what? 2.91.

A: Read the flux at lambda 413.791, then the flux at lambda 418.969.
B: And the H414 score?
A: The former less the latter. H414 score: 2.8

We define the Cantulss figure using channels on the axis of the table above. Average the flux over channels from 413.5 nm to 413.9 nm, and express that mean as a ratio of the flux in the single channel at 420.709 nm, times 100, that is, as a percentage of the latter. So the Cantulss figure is 111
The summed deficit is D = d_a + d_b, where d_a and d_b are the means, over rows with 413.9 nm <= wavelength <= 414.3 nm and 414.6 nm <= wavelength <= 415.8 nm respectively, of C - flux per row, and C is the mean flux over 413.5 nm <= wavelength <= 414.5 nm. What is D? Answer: 1.2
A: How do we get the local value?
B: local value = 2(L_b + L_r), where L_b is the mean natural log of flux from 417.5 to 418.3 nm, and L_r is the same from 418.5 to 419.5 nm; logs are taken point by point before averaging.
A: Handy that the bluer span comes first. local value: 11.67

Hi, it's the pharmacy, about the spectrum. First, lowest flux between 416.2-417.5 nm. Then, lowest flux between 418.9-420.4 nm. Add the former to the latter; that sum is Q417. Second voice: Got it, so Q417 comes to 35.4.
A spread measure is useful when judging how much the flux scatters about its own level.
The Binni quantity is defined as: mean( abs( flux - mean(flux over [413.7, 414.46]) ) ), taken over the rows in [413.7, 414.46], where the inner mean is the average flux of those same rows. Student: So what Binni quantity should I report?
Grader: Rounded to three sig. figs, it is 1.30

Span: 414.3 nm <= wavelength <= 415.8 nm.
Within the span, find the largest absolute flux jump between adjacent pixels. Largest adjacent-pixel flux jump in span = 3.1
